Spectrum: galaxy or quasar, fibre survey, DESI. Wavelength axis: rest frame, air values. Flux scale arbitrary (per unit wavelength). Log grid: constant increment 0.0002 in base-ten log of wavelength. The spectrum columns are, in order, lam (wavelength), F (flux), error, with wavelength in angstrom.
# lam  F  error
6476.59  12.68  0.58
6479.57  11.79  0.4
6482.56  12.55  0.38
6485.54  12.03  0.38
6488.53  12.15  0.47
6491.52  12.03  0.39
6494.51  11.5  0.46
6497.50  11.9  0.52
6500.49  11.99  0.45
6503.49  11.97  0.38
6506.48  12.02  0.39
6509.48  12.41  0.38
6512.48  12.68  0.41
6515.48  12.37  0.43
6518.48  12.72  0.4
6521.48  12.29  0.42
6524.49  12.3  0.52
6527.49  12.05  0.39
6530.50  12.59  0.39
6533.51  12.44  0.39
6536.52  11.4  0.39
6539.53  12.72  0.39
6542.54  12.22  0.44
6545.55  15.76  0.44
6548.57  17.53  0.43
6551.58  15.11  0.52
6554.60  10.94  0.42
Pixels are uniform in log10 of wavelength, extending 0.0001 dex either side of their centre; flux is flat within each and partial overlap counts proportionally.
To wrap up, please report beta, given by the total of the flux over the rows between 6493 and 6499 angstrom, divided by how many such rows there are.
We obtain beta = 11.7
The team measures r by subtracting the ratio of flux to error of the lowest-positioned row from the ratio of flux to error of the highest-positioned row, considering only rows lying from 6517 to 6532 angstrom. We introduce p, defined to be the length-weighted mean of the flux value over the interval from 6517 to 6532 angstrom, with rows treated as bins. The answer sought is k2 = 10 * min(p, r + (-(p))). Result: -119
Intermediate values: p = 12.4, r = 0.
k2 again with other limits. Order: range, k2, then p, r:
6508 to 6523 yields -159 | 12.5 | -3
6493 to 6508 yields -61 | 11.9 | 6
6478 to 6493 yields -107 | 12.1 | 1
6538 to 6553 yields -182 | 14.7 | -4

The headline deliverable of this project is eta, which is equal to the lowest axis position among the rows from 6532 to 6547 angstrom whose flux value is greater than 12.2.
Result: 6533.51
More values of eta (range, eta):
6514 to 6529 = 6515.48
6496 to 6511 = 6509.48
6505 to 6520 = 6509.48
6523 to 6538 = 6524.49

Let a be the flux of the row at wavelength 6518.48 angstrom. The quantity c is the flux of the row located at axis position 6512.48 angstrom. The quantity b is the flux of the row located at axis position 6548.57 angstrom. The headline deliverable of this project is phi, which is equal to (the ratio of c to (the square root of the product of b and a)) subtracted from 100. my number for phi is 99.2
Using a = 12.72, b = 17.53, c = 12.68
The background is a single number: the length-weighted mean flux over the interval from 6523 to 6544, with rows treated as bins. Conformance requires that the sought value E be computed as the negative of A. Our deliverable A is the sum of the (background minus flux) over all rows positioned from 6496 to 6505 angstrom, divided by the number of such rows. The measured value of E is -0.29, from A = 0.29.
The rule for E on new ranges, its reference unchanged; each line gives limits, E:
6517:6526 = 0.19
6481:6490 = 0.00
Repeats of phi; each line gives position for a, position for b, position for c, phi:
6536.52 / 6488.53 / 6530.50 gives 98.9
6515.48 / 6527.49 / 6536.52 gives 99.1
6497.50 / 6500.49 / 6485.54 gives 99.0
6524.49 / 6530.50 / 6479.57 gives 99.1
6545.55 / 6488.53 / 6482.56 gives 99.1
